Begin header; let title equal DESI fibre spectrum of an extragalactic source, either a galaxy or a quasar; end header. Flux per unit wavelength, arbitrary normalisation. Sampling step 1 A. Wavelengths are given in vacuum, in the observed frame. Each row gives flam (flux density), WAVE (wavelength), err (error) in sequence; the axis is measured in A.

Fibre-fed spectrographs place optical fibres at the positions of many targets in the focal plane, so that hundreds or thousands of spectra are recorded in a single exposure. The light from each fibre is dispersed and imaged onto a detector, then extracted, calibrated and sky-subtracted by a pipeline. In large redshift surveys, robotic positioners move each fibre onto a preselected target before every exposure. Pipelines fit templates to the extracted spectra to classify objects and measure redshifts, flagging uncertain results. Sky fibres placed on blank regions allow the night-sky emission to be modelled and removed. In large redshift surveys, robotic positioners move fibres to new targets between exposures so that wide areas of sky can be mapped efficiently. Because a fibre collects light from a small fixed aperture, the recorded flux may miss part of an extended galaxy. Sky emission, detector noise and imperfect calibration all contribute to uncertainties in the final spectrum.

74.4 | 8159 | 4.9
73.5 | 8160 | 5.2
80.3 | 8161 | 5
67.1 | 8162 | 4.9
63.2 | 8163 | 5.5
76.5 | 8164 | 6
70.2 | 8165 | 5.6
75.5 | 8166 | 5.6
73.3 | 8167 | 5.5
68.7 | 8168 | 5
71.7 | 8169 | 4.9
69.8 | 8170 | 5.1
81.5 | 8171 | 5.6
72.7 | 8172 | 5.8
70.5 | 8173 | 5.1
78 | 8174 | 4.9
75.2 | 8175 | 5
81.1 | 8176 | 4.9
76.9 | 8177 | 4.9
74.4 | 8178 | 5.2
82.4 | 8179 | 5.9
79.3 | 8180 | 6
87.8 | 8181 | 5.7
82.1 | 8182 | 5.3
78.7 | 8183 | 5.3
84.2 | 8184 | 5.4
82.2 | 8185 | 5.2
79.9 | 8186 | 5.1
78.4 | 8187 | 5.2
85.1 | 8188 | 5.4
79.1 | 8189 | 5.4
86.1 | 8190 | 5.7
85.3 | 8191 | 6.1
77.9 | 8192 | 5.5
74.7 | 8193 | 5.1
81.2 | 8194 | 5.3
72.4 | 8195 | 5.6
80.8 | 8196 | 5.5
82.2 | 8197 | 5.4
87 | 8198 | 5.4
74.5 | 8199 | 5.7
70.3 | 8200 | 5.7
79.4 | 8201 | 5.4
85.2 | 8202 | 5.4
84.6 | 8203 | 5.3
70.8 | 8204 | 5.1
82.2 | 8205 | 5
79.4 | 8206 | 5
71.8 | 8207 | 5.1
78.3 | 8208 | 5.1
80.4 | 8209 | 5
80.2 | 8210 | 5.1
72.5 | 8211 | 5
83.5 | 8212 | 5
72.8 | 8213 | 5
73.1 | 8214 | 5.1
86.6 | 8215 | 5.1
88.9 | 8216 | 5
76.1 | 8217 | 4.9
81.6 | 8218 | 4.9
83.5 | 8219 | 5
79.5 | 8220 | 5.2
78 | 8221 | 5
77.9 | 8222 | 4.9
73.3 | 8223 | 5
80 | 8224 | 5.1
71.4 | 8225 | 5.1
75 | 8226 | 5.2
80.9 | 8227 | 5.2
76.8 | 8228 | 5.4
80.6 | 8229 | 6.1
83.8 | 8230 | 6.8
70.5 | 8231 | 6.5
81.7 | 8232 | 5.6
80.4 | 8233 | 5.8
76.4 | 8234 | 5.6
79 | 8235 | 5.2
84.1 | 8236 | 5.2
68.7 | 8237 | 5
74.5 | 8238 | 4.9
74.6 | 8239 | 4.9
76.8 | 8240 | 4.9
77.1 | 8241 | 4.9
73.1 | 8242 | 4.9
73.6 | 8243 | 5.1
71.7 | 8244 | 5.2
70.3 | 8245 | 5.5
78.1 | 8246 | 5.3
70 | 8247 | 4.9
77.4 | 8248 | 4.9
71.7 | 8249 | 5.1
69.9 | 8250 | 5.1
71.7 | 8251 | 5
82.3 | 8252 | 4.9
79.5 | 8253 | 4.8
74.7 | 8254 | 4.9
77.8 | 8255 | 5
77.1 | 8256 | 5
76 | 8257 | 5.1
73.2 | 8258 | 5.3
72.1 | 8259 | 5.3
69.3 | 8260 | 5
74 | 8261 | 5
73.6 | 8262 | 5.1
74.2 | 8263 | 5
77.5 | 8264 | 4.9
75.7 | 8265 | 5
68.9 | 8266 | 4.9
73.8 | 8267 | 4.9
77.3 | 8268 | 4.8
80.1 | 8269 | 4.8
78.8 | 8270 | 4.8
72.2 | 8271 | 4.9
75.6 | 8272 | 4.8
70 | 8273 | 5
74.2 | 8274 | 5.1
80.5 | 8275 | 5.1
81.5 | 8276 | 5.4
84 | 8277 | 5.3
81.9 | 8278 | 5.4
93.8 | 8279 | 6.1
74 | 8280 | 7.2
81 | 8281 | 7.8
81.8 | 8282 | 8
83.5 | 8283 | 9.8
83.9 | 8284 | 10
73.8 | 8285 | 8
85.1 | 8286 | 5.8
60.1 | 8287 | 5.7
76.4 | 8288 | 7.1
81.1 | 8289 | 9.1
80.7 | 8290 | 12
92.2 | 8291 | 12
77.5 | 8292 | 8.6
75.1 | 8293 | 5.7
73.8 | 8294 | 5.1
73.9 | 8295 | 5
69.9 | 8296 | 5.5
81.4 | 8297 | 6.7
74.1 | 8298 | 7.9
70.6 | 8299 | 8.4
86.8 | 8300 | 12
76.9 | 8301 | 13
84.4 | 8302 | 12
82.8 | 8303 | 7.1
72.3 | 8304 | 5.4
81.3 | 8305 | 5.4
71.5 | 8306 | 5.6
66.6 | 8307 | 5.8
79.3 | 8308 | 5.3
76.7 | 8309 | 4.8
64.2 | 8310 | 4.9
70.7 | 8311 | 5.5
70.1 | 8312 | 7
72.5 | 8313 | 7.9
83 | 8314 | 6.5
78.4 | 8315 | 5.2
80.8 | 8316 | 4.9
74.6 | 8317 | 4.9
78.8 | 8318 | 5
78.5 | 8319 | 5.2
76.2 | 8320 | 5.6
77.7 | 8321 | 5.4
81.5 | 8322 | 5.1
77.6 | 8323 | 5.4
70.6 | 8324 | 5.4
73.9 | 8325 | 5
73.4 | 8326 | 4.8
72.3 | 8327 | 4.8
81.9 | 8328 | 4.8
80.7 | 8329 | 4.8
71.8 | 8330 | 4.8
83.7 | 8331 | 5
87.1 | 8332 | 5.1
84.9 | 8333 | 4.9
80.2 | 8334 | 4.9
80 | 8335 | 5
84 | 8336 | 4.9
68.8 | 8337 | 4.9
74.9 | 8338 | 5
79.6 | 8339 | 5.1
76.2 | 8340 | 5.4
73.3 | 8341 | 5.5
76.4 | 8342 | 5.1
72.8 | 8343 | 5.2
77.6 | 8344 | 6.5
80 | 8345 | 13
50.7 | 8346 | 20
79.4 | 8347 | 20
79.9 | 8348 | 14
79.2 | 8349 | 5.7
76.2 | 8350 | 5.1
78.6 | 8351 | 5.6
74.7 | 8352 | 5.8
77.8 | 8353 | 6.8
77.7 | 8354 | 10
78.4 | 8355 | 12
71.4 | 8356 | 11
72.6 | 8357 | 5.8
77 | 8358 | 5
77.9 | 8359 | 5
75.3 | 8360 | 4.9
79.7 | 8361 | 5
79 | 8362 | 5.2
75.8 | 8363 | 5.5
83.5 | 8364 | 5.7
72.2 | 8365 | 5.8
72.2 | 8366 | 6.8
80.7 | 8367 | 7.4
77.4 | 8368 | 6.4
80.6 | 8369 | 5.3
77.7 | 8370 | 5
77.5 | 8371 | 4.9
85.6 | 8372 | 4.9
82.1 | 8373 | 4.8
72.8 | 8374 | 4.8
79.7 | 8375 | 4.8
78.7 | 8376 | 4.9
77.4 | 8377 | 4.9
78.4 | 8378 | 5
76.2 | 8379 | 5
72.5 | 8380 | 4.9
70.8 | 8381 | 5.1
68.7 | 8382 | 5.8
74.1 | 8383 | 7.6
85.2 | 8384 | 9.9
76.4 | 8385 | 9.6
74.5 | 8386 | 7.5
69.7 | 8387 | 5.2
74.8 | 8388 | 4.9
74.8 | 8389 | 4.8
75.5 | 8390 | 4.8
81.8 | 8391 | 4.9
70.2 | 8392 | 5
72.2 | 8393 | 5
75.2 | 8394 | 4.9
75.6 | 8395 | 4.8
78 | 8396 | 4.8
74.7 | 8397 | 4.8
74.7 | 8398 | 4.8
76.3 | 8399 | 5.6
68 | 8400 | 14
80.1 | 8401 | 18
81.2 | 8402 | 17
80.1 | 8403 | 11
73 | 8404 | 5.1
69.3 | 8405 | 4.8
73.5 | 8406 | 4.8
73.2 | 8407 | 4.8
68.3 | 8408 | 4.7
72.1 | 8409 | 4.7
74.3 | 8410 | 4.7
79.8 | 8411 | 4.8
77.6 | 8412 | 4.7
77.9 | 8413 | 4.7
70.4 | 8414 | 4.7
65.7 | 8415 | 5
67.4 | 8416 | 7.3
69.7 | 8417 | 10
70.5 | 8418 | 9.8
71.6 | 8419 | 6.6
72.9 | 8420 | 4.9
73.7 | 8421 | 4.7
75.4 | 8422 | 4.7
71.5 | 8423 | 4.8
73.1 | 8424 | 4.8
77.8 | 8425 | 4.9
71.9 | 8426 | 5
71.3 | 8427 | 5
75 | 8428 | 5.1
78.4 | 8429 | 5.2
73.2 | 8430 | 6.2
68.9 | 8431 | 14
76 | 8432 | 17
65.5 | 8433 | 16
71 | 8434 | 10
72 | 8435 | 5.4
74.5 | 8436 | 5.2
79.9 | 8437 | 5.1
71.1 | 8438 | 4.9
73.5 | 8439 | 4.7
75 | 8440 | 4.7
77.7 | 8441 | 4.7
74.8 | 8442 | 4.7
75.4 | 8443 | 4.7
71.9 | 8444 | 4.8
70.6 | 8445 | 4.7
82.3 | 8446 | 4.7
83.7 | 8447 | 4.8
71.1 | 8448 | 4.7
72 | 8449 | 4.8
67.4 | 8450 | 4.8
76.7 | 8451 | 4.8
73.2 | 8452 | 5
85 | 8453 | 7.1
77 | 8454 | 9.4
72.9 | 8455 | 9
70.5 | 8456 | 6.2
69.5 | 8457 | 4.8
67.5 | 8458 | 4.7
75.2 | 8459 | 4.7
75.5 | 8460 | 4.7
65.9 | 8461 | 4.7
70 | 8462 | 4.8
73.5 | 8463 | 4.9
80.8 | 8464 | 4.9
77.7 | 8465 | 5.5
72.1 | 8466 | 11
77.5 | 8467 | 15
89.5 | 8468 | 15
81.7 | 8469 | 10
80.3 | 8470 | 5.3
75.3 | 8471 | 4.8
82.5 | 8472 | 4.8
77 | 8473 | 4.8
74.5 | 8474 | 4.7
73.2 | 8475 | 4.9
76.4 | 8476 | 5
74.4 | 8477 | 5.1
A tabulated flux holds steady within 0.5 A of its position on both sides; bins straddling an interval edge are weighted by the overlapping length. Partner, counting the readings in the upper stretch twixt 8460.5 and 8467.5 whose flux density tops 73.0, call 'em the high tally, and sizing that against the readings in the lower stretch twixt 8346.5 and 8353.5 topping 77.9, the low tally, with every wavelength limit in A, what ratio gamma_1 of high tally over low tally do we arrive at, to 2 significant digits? 1.0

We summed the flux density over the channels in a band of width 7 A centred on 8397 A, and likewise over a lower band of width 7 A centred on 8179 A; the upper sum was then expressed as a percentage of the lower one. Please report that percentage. 93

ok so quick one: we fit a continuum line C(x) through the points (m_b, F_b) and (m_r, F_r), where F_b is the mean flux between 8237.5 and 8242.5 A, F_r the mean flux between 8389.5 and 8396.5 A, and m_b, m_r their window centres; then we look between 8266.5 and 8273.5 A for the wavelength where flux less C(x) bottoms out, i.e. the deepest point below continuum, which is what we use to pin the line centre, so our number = 8273 A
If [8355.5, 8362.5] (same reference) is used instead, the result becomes 8356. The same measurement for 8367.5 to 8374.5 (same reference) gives 8374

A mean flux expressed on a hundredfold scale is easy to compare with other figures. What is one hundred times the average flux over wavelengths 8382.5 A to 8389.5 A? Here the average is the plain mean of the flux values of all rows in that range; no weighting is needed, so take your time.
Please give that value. 7564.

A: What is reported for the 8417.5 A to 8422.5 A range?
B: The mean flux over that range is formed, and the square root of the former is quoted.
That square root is 8.53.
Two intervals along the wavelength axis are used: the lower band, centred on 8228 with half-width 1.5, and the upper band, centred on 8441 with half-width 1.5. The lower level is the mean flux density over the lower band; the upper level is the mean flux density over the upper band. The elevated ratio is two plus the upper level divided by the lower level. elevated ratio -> 2.955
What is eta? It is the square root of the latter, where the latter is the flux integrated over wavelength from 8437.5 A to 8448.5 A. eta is 29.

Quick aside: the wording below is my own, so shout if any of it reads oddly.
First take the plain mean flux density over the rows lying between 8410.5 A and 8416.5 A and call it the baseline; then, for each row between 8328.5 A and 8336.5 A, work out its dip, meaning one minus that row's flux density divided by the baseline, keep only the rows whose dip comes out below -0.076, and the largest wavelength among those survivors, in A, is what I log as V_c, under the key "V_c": 8336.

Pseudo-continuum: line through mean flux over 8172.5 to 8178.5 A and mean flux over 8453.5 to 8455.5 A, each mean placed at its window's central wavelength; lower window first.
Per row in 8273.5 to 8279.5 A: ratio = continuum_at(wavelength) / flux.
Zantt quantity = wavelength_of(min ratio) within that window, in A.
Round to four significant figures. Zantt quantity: 8279 A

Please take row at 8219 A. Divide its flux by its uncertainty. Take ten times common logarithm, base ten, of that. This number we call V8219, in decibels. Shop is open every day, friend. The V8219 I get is 12.2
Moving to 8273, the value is 11.5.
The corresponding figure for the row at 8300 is 8.6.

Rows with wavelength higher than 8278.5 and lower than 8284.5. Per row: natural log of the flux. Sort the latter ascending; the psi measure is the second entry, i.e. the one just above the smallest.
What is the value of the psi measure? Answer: 4.39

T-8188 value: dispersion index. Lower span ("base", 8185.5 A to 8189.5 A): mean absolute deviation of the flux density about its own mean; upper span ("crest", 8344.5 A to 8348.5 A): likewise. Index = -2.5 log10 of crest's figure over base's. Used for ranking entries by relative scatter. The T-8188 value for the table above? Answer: -1.7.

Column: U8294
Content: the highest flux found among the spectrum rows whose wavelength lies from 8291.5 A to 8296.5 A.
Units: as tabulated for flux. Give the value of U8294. 77.5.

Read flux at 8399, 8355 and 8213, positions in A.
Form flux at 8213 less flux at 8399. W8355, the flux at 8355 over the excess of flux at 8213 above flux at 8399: -22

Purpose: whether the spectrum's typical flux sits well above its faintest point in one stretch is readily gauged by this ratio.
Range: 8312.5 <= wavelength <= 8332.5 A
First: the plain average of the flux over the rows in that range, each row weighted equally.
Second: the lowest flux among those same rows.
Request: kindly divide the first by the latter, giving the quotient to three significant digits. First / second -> 1.10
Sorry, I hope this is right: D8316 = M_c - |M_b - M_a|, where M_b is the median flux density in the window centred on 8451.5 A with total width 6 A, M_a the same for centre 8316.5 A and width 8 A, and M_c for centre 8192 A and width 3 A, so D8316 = 74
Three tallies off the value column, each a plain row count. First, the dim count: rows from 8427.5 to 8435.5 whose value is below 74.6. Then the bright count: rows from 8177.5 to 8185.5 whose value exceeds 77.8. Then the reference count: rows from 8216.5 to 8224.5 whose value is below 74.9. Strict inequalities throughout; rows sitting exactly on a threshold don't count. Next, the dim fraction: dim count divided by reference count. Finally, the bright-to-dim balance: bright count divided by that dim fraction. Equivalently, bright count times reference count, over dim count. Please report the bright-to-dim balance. 1.4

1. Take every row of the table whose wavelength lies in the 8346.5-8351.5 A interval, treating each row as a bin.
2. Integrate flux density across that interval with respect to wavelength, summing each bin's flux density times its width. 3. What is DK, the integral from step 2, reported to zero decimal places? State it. 393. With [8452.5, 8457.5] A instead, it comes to 375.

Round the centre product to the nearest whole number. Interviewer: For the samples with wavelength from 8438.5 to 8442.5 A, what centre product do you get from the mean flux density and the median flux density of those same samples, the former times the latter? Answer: 5636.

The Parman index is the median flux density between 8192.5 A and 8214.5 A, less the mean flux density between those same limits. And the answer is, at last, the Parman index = 1.3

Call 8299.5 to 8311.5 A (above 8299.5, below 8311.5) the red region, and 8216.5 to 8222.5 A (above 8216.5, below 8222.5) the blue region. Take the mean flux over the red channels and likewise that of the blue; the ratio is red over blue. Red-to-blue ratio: 0.96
